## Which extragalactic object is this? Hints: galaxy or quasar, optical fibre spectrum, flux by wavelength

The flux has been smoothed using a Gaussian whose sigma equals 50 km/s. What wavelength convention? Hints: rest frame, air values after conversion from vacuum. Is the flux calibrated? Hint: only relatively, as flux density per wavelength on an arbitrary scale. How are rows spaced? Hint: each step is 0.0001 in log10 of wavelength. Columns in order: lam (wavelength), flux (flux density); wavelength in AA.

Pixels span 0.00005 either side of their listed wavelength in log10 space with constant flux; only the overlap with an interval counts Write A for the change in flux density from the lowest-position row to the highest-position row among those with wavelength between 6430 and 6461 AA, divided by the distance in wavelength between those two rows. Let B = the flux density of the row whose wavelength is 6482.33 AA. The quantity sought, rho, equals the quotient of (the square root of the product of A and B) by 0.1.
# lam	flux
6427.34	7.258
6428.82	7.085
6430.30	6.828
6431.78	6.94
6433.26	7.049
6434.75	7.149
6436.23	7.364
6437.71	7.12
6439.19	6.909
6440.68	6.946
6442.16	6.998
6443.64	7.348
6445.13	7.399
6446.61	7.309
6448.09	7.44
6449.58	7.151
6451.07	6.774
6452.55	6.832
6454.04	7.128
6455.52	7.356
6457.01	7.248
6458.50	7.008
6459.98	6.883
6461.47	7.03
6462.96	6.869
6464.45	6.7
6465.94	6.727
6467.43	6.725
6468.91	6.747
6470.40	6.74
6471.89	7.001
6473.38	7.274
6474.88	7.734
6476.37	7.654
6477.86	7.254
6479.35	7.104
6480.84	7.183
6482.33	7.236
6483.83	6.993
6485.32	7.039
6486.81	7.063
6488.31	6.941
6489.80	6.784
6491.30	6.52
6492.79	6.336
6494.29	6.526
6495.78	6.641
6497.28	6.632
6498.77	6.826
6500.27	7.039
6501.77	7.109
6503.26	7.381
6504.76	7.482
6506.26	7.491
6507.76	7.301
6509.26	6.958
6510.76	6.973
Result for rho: 1.2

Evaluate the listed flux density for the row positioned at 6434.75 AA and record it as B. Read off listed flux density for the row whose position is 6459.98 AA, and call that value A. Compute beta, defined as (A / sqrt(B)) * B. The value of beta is 18.4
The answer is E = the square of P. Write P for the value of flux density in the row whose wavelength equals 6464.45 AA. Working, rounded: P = 6.7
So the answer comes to 45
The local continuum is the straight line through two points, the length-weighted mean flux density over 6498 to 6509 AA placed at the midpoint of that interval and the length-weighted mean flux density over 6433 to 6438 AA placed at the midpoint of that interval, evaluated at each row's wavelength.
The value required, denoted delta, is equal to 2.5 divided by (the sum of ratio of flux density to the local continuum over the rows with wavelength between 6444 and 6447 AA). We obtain 1.22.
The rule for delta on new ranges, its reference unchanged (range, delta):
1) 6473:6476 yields 1.20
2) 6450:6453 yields 1.32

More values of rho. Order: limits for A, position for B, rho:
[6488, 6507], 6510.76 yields 4.6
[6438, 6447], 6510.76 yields 6.1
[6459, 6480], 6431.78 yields 2.8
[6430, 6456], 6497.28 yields 3.7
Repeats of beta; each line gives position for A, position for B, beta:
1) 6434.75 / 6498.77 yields 18.7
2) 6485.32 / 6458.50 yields 18.6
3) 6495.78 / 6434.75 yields 17.8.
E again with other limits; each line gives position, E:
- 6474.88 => 60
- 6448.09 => 55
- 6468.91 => 46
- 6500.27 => 50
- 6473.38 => 53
